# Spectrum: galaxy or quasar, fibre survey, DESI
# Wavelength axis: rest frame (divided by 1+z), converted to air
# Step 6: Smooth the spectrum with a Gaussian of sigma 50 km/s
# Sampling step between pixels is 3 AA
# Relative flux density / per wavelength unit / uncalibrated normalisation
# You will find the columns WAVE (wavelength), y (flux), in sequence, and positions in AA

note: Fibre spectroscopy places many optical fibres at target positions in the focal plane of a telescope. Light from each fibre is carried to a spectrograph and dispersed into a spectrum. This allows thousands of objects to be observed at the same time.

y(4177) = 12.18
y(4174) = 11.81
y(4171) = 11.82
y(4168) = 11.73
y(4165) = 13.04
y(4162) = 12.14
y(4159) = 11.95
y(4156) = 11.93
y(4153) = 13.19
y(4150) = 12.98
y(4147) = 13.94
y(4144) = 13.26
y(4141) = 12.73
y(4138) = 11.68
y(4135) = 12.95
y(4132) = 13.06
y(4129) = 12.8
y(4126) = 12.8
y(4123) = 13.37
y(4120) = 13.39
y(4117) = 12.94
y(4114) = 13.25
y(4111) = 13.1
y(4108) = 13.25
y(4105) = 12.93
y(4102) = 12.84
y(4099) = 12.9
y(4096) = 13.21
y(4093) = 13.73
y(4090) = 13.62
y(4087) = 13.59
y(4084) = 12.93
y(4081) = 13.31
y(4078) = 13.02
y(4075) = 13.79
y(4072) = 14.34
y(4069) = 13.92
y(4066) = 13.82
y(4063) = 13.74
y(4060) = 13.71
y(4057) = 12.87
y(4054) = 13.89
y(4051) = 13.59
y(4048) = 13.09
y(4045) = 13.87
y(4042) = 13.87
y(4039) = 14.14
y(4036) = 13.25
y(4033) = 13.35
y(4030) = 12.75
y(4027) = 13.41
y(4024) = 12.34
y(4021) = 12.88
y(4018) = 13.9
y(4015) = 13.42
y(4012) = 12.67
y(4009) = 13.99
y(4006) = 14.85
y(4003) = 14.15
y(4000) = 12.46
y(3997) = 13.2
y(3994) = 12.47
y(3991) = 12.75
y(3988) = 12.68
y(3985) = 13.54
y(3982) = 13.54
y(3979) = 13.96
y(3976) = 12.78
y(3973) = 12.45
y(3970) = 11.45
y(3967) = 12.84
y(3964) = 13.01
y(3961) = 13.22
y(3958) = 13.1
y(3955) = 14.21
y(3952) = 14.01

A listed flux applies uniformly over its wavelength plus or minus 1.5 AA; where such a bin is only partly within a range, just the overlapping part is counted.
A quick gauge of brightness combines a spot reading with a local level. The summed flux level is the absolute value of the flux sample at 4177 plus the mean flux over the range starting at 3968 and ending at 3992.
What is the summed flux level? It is 25.1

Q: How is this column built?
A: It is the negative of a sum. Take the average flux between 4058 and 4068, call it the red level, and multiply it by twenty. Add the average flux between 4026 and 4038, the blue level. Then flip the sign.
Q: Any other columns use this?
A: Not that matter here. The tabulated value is -288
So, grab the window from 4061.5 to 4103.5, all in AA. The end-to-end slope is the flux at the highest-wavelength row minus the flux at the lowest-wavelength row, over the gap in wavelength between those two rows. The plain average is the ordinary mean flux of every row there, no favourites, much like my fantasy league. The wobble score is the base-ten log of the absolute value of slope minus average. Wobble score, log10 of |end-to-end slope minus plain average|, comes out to 1.13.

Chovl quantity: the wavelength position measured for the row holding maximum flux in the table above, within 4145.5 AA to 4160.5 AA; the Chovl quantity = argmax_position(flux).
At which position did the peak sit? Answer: 4147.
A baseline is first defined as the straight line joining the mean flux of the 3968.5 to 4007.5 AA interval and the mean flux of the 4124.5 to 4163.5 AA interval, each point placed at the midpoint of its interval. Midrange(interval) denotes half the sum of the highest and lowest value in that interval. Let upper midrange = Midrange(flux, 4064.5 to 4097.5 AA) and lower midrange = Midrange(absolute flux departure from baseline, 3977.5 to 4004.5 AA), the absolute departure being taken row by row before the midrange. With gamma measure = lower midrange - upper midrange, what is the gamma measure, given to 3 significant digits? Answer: -13.0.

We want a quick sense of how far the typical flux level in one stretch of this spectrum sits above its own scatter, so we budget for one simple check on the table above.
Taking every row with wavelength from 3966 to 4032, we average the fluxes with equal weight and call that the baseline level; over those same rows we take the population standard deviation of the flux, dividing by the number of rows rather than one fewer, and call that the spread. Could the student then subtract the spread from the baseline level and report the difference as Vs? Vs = 12.4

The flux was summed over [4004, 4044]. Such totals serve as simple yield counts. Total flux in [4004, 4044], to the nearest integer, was 175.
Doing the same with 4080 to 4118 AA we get 172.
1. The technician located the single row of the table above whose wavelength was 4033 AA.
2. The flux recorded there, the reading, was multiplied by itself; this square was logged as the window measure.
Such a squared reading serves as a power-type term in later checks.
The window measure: 178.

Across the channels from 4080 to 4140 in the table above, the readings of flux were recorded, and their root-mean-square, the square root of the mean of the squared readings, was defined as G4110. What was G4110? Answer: 13.1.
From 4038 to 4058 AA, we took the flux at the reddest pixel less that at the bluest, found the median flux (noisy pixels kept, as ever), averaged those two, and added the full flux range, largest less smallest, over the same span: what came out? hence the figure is 7.6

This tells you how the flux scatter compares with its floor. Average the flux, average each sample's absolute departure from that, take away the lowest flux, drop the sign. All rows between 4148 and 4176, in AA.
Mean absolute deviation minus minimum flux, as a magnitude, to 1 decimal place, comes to 11.2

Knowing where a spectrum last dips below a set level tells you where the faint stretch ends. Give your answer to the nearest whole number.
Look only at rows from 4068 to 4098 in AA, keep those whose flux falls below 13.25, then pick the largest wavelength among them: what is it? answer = 4096 AA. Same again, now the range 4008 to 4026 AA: 4024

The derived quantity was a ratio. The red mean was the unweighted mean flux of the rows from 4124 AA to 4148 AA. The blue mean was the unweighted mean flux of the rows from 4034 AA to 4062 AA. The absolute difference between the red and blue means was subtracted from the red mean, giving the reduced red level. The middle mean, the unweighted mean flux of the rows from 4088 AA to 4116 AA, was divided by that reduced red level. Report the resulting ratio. 1.08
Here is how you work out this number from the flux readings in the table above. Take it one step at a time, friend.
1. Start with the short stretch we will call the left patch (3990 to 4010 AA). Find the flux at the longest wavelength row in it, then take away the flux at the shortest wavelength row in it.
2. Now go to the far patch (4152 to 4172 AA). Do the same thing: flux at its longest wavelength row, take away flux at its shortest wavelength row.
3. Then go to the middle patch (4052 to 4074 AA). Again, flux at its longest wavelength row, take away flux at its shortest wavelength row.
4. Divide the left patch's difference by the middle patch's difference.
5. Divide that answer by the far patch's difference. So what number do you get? -2.0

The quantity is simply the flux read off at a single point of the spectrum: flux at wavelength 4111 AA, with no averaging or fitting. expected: 13.1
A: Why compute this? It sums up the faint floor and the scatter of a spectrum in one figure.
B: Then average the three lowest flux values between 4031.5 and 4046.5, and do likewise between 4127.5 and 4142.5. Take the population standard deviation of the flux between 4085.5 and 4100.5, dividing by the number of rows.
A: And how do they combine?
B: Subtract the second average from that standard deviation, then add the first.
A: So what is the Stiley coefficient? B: 1.4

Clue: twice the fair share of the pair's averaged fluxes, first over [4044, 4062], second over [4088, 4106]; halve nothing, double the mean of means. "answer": 26.7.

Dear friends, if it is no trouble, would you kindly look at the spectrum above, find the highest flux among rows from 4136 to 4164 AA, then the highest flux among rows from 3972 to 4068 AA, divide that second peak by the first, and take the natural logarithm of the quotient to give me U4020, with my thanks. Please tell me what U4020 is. 0.063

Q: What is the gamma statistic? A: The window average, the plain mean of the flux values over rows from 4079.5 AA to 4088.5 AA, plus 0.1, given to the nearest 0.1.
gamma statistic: 13.4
